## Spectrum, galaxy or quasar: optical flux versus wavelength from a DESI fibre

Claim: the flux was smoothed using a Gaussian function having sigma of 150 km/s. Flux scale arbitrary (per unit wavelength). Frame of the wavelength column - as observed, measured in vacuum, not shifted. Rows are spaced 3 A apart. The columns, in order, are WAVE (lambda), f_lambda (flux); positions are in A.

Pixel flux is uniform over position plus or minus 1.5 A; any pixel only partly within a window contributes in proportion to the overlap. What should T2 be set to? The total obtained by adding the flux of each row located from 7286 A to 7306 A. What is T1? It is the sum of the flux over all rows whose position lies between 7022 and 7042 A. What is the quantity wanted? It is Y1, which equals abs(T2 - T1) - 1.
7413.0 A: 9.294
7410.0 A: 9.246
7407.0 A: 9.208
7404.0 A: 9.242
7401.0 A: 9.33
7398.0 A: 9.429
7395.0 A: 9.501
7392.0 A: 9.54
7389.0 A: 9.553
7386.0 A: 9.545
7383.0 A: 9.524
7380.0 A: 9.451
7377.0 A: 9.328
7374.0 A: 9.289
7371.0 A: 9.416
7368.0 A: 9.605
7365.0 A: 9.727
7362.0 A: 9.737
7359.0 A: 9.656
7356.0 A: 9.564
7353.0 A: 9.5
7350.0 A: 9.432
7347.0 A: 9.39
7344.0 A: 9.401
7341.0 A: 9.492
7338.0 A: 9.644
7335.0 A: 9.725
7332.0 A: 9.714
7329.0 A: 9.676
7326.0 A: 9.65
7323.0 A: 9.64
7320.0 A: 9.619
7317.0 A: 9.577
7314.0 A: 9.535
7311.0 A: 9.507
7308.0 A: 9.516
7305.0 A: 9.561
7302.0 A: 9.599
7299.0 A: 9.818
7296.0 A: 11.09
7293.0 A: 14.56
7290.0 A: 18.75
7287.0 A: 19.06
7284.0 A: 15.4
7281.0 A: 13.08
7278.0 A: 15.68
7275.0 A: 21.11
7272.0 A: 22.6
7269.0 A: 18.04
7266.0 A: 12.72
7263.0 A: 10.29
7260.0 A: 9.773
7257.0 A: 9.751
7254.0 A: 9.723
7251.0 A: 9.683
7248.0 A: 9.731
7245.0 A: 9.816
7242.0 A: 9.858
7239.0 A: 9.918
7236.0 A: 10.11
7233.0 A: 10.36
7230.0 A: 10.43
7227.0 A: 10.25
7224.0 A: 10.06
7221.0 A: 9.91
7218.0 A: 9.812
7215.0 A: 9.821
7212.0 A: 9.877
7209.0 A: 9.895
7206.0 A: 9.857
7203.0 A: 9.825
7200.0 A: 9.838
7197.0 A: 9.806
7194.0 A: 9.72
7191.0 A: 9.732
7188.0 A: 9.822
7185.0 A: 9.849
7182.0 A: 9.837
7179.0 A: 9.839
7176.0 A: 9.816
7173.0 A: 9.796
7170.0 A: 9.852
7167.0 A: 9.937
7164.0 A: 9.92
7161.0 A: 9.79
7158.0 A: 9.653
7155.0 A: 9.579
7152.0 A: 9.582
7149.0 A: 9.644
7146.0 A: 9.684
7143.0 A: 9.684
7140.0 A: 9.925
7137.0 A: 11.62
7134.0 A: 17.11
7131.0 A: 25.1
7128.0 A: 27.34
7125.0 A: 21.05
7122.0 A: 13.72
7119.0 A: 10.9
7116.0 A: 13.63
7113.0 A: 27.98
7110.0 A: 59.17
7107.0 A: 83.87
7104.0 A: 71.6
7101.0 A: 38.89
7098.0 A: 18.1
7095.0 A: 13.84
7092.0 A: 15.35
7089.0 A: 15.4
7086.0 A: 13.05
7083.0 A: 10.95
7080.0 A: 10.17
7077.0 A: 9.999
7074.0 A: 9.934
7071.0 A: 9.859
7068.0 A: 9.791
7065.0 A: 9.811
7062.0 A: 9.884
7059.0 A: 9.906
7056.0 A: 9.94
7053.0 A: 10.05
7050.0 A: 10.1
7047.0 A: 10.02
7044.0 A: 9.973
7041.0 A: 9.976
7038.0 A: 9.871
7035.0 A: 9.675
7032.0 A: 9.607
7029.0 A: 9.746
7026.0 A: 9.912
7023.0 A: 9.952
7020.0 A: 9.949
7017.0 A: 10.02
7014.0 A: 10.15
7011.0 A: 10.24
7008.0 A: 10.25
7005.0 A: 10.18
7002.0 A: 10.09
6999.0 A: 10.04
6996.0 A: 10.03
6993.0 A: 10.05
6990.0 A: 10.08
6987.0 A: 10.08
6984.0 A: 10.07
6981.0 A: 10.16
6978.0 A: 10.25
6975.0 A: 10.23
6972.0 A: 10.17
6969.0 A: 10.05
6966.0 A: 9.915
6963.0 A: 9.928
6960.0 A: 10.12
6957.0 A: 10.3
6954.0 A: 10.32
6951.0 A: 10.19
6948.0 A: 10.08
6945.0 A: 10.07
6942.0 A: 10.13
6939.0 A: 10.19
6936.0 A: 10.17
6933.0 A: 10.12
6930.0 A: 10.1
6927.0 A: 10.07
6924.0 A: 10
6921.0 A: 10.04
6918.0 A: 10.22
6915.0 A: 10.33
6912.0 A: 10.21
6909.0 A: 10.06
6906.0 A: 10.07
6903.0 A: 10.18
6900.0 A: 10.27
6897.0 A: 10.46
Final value 23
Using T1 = 69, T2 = 92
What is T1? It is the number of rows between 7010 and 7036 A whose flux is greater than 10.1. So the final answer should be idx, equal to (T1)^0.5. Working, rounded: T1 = 2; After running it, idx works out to 1.41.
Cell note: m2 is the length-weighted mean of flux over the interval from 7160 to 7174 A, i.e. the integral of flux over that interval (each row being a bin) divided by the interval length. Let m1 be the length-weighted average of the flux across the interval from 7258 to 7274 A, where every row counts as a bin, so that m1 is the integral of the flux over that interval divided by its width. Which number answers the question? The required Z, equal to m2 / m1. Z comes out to 0.67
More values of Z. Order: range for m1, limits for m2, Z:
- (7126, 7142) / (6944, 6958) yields 0.56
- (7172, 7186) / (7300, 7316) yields 0.97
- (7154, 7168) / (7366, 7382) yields 0.96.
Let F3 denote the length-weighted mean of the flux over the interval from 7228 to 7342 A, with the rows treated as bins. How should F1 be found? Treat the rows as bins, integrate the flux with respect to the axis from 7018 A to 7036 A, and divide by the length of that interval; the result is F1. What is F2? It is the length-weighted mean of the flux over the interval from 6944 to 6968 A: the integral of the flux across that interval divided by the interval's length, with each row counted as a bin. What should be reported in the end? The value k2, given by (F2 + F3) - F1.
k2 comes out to 12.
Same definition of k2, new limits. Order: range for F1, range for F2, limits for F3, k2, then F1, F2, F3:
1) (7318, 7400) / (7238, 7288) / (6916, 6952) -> 14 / 9.55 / 13.3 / 10.1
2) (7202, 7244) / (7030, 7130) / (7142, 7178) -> 19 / 10.00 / 18.9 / 9.7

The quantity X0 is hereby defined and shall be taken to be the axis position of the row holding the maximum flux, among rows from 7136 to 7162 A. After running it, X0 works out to 7137.0 A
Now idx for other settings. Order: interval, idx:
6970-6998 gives 2.00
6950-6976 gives 2.45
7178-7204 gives 0.00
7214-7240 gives 2.00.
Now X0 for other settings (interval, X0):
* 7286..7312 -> 7287.0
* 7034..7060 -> 7050.0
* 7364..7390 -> 7365.0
